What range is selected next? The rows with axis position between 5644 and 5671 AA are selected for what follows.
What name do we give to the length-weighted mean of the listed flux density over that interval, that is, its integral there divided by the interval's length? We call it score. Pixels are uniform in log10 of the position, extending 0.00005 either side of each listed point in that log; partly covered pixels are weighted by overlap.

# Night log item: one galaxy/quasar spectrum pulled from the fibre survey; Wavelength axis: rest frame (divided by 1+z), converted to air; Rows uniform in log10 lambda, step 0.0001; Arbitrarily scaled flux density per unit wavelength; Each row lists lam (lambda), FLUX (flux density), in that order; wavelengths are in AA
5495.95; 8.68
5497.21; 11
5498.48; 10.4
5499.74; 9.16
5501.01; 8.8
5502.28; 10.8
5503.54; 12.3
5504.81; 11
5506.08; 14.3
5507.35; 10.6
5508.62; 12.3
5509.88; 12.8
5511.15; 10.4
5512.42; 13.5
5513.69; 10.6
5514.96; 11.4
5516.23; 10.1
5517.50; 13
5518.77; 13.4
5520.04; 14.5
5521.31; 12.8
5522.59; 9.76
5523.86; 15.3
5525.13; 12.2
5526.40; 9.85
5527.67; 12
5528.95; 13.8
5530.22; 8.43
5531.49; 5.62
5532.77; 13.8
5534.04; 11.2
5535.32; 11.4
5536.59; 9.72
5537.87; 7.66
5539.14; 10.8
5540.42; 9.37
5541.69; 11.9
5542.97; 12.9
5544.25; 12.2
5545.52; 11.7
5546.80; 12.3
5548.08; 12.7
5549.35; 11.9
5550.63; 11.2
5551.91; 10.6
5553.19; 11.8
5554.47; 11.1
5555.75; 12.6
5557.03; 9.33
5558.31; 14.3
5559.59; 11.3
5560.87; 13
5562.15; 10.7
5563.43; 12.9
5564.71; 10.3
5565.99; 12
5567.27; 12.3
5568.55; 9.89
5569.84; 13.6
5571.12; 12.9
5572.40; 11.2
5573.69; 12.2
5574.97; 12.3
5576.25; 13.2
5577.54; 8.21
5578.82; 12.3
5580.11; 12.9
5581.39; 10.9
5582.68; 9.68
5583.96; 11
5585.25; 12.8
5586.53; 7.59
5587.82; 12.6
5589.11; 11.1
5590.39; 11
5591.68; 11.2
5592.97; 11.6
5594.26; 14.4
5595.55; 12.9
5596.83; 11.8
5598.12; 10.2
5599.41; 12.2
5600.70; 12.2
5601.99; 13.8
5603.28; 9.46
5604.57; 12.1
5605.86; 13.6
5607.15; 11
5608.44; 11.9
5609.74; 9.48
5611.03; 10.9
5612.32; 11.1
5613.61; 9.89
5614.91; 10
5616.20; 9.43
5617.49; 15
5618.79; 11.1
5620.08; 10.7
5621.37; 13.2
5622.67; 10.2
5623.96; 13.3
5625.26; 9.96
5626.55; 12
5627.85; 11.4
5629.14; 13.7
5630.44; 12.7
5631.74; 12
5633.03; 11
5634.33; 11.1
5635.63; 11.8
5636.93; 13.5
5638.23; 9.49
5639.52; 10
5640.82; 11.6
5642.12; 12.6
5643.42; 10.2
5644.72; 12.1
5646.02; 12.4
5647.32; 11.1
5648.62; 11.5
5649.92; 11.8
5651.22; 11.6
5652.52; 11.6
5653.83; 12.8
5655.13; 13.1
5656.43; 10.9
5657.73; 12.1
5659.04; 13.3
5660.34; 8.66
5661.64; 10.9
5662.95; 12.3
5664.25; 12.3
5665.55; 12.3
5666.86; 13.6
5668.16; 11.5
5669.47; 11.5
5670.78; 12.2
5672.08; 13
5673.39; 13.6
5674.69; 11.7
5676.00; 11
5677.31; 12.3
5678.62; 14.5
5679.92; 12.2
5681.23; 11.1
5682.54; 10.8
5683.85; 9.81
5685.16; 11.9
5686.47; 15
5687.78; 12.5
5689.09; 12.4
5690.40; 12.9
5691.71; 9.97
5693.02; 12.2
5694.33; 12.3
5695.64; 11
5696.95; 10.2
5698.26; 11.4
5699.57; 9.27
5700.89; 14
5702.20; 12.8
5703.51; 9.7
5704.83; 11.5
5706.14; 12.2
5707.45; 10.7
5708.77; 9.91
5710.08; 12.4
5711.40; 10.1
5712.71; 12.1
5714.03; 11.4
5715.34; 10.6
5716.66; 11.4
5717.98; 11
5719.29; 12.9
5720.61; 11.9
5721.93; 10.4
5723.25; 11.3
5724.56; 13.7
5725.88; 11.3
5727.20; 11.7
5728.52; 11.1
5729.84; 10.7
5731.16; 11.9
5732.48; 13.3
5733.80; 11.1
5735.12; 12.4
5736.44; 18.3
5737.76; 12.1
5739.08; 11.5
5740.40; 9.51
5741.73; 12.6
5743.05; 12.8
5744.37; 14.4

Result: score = 11.9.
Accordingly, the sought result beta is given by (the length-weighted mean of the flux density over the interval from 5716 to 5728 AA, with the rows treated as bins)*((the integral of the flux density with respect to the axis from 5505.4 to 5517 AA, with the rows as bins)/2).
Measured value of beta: 802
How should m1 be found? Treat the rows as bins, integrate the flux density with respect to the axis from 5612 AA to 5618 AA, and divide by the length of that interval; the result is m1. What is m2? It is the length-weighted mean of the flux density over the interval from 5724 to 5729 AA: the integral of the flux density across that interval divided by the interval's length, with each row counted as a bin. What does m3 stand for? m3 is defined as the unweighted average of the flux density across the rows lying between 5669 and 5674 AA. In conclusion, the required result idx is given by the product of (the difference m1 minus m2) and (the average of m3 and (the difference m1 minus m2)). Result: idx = -5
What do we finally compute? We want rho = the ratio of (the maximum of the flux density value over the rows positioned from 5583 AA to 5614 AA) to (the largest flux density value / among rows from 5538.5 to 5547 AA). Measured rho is 1.12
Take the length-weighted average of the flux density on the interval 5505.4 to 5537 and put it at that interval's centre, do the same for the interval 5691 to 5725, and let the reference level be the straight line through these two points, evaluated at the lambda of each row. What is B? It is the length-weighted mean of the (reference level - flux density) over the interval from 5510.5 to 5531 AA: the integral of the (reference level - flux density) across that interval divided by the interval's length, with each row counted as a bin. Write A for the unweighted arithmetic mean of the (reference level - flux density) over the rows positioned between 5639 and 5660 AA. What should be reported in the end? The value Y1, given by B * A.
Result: 0.051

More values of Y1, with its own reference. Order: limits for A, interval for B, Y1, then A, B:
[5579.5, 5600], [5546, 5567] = -0.011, 0.11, -0.10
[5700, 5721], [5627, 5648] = 0.024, -0.15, -0.16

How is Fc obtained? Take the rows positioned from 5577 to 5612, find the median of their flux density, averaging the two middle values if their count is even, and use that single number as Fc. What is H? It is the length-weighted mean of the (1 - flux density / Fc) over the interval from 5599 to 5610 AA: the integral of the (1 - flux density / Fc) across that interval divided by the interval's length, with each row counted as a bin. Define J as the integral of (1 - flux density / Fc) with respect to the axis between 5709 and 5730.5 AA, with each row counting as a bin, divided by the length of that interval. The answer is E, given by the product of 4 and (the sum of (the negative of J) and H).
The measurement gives -0.12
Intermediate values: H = -0.02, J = 0.011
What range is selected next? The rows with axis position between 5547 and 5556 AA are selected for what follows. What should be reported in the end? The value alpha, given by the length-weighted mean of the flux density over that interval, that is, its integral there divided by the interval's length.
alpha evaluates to 11.7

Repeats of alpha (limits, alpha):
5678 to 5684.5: 11.7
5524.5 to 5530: 11.7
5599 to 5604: 11.9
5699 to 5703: 12.0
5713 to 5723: 11.4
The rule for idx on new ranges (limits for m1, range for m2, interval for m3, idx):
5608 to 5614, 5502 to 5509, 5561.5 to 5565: -6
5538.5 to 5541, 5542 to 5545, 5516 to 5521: -12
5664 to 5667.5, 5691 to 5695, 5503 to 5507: 9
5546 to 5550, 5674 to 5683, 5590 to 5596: 2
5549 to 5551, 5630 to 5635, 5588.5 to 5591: -1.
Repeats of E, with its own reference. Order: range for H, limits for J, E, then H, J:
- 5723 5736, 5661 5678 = 0.07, -0.03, -0.050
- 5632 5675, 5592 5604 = 0.08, -0.02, -0.038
